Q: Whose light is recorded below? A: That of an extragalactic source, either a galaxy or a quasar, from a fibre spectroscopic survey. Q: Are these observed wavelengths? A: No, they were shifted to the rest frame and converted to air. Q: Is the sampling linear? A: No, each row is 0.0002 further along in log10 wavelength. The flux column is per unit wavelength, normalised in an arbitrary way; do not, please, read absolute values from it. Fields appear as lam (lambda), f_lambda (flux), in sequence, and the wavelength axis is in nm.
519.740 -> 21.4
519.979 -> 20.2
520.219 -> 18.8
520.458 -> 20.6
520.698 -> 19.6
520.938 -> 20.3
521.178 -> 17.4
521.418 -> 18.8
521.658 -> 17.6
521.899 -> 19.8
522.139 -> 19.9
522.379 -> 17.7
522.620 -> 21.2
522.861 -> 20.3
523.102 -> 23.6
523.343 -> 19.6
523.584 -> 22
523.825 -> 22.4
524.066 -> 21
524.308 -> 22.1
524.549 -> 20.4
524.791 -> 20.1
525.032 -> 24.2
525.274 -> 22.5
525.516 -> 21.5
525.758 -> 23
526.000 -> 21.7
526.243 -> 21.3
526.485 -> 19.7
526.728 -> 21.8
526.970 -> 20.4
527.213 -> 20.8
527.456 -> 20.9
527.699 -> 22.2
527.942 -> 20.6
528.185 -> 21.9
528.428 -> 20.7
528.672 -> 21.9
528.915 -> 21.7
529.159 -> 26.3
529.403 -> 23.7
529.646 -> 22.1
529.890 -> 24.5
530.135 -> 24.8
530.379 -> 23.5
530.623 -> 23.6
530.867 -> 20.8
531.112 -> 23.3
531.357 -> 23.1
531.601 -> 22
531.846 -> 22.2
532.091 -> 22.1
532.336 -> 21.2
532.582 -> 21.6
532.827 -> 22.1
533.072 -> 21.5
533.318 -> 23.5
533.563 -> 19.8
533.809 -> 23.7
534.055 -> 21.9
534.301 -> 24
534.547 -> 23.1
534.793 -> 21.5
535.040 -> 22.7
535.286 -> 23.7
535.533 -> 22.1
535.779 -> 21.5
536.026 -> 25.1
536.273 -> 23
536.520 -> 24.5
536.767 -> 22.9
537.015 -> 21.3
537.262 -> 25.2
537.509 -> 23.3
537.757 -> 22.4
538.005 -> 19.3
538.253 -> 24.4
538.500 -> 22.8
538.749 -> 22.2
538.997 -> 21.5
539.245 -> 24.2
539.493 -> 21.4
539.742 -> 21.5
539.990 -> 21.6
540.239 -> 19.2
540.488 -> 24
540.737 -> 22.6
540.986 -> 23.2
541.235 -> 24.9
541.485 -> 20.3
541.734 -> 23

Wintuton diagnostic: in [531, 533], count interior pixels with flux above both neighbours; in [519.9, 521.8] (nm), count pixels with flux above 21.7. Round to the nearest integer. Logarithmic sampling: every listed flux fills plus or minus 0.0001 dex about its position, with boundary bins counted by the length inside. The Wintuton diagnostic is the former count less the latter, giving 1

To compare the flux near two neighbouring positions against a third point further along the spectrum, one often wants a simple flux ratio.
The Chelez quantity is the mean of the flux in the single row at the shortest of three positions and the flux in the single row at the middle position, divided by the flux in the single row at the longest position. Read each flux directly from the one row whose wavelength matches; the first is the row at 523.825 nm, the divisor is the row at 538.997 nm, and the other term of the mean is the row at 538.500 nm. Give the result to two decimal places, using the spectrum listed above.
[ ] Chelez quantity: 1.05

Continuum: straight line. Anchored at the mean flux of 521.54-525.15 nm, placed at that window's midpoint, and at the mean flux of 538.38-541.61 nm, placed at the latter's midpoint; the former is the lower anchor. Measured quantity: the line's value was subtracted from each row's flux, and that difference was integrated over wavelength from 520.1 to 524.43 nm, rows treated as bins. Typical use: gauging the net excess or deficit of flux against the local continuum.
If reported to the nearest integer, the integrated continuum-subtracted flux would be -2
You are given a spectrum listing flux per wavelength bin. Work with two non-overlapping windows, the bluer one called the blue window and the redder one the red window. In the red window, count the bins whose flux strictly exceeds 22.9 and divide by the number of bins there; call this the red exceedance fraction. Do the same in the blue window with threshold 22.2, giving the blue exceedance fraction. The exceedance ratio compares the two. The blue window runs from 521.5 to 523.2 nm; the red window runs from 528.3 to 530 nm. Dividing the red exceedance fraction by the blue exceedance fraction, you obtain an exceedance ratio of 3.0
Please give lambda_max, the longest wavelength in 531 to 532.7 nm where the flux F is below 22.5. 532.582 nm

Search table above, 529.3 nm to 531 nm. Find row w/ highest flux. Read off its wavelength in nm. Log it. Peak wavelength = 530.135 nm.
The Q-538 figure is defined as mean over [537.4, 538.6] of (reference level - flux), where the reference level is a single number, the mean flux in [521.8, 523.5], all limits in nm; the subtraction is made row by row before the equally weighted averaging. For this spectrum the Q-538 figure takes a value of -2.1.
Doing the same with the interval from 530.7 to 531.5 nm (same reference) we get -2.1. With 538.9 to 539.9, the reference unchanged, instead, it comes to -1.8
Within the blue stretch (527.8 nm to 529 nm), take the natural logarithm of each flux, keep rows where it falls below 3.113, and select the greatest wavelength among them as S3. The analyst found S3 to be 528.915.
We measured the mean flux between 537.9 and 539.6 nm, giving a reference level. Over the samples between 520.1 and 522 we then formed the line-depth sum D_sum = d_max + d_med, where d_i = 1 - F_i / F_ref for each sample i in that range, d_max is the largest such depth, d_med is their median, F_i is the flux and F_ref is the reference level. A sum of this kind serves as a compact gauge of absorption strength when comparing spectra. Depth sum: 0.36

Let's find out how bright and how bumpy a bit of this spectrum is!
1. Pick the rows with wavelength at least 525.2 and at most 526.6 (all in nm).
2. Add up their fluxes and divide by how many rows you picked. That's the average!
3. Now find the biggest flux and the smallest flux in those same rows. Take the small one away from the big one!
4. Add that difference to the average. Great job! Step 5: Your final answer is 24.9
